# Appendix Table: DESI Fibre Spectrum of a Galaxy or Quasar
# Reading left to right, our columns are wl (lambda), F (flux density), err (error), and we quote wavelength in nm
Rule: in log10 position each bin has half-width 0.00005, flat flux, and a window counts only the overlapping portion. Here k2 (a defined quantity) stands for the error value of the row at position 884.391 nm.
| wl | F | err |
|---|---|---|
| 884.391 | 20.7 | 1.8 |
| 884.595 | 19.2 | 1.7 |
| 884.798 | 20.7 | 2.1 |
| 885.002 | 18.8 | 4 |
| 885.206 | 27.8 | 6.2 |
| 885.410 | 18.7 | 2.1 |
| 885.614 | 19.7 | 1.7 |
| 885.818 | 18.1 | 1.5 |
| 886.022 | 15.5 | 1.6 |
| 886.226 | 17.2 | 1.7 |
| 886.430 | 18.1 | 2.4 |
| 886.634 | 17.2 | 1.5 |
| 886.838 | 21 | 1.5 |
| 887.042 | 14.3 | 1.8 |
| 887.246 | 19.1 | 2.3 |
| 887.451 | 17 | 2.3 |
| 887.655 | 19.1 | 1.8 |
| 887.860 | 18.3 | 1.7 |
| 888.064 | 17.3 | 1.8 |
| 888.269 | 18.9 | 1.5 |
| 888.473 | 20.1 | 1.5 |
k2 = 1.8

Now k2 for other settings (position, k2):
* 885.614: 1.7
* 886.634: 1.5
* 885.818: 1.5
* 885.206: 6.2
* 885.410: 2.1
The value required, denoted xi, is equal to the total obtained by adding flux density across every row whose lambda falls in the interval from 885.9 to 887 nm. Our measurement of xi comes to 89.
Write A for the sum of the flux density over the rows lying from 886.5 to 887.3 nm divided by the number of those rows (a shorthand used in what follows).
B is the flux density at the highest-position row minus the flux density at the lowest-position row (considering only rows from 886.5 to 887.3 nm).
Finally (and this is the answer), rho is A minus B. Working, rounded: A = 17.9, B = 1.9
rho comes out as 16.0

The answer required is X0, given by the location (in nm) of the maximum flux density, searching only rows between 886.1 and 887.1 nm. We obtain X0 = 886.838 nm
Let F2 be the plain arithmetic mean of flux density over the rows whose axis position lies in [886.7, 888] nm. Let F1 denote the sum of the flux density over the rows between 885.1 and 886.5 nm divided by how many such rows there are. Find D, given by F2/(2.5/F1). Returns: 140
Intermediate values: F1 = 19.3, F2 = 18.1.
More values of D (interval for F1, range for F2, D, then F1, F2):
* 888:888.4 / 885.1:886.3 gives 141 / 18.1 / 19.5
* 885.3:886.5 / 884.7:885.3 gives 160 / 17.9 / 22.4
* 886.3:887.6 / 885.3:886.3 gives 127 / 17.8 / 17.8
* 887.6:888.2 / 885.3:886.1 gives 131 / 18.2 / 18.0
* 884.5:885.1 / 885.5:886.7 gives 138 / 19.6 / 17.6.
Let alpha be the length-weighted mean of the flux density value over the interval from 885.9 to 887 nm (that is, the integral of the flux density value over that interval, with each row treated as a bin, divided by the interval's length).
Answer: 17.6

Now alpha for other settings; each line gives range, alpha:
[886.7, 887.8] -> 18.1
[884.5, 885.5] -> 21.1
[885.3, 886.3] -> 17.9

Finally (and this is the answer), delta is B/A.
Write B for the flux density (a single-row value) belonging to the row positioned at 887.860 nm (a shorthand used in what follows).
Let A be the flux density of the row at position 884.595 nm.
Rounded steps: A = 19.2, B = 18.3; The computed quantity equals 0.95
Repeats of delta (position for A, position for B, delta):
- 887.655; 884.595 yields 1.01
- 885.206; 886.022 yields 0.56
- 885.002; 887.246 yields 1.02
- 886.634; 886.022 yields 0.90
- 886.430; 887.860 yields 1.01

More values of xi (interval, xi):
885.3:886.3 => 89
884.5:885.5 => 105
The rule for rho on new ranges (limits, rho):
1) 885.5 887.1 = 23.0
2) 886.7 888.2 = 21.7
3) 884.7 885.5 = 23.5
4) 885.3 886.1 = 21.2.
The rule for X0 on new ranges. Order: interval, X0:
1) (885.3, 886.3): 885.614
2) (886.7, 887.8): 886.838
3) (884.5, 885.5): 885.206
